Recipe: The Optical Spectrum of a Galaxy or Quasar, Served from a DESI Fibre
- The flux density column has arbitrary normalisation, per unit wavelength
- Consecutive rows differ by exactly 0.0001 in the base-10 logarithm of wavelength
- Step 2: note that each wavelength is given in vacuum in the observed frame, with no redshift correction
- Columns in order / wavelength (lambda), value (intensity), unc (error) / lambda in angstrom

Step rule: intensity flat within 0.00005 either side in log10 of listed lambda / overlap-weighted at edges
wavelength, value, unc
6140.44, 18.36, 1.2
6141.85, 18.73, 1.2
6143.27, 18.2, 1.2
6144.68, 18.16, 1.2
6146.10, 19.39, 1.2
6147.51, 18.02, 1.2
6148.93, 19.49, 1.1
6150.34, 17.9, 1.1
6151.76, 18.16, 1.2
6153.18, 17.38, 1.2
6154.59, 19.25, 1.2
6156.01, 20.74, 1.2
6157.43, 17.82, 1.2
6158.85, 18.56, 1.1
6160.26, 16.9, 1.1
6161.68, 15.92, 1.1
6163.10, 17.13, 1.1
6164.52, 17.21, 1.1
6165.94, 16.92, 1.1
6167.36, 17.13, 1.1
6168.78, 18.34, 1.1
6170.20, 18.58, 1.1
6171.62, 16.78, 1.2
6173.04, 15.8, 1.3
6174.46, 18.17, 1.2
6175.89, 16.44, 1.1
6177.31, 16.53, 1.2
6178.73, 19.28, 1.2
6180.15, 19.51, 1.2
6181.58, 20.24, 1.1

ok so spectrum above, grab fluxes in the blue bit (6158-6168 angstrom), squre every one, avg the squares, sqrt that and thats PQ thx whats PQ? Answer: 17.1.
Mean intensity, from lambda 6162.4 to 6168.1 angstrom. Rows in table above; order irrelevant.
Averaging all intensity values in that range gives 17.1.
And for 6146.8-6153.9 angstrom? 18.2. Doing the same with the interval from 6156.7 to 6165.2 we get 17.3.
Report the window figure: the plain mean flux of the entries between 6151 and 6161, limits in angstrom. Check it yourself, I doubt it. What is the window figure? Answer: 18.4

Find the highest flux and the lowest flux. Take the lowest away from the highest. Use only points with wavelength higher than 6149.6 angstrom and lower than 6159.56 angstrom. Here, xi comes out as 3.4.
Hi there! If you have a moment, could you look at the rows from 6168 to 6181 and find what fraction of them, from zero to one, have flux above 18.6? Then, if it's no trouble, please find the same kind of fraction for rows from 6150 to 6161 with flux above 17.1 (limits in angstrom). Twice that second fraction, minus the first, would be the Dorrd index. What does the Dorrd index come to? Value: 1.5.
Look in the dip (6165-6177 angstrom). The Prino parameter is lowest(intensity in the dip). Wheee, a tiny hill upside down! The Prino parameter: 15.8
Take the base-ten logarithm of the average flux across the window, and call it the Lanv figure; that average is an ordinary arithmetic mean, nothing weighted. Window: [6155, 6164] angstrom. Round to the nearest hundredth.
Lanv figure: 1.25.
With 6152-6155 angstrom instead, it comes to 1.26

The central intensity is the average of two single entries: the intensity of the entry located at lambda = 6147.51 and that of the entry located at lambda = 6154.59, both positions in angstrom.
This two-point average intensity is 18.6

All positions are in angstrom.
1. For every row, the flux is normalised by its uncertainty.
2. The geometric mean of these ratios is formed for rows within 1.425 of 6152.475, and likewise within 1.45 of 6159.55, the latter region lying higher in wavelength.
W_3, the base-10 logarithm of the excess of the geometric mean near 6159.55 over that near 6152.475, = 0.1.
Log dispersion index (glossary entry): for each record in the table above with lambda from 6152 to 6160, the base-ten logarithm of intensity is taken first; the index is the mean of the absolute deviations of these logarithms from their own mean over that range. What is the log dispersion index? 0.023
